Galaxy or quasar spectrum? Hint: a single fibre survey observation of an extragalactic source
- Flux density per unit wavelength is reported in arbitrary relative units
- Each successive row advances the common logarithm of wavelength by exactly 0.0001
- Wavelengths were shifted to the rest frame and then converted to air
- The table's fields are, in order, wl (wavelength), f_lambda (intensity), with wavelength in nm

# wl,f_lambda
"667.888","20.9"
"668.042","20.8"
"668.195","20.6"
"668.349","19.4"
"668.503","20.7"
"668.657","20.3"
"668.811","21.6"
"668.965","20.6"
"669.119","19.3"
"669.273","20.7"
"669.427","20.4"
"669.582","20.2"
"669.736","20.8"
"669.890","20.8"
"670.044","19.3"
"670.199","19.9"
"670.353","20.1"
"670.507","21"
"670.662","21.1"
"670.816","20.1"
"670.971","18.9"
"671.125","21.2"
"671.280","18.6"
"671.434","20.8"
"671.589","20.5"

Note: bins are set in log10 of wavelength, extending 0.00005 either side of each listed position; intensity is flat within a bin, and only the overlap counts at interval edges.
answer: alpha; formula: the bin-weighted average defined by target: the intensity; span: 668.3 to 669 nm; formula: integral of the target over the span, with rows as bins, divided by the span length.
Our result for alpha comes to 20.6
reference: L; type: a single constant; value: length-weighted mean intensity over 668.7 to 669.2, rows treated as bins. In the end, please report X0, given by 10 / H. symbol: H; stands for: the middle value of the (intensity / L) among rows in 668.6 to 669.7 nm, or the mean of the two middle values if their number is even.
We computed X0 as 10.0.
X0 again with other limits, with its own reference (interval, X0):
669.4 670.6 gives 10.1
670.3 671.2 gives 10.0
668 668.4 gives 9.9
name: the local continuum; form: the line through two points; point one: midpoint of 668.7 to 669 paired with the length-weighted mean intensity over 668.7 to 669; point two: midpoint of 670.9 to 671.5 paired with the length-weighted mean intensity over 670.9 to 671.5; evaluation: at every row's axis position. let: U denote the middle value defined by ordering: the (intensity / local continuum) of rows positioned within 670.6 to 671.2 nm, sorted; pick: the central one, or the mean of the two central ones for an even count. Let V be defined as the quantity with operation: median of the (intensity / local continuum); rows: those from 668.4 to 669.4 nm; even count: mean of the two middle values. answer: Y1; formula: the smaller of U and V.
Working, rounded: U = 1.02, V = 0.98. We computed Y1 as 0.977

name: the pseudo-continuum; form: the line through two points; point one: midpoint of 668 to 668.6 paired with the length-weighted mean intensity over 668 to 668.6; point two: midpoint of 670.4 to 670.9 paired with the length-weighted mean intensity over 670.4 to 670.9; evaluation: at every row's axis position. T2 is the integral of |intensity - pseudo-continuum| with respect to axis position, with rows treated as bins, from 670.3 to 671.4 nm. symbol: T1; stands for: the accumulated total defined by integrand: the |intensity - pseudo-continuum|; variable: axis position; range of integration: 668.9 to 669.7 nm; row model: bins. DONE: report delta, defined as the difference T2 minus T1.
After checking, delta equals 0.7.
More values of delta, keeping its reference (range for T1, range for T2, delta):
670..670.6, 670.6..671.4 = 0.4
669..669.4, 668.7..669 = 0.0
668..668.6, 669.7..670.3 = 0.1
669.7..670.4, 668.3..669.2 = 0.1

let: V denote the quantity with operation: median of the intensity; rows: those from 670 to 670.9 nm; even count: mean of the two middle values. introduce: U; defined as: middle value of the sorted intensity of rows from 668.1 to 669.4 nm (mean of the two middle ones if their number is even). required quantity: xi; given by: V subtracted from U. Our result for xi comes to 0.50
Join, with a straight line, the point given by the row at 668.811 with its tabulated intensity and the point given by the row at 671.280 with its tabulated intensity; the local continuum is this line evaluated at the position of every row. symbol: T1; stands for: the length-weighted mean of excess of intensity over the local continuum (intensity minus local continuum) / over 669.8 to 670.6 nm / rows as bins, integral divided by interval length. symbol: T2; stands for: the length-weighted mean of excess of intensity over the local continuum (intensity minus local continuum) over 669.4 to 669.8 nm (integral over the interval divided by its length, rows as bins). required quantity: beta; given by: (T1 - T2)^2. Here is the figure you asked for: 0.3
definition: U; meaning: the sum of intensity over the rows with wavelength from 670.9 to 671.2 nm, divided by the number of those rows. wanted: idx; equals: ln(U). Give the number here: 3.00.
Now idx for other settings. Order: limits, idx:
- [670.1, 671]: 3.00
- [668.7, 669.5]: 3.02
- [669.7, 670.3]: 3.01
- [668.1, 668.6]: 3.01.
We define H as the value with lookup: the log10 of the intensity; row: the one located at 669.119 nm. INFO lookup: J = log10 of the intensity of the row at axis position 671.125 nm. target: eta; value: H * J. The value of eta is 1.71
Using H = 1.29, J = 1.33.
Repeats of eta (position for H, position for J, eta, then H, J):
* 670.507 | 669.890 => 1.74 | 1.32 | 1.32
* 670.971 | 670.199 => 1.66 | 1.28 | 1.30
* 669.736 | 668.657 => 1.72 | 1.32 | 1.31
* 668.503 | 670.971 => 1.68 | 1.32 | 1.28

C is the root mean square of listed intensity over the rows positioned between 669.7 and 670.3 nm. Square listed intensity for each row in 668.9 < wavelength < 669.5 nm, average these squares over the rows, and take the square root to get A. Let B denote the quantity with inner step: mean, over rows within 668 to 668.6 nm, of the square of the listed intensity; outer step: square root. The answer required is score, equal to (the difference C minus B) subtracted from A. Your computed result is 20.4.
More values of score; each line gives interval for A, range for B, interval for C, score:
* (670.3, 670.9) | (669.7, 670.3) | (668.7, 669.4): 20.2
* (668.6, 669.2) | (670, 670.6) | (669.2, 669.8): 20.0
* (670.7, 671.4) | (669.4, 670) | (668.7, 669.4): 19.7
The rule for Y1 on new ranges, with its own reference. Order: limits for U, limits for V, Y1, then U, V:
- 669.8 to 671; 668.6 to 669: 0.980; 1.00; 0.98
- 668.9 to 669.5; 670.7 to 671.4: 0.973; 0.98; 0.97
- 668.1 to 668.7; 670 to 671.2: 0.960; 0.96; 1.00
